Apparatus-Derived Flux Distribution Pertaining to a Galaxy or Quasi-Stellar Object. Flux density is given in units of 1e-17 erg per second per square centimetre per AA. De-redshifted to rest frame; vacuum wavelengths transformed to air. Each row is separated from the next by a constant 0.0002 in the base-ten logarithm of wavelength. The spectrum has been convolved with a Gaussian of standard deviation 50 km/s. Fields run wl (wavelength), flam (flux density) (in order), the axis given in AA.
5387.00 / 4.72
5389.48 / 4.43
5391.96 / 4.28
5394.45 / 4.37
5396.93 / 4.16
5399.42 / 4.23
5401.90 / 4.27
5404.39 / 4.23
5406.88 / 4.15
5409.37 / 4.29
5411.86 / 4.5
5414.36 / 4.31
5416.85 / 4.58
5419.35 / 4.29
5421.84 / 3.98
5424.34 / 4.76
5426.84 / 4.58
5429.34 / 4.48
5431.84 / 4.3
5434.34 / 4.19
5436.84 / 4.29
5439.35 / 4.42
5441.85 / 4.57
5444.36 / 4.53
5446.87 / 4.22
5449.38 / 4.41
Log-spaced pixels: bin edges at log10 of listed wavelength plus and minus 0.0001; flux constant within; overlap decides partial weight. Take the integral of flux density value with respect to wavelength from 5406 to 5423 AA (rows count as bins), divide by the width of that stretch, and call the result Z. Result 4.30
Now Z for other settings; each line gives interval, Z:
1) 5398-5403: 4.25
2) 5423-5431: 4.58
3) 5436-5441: 4.38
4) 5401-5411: 4.24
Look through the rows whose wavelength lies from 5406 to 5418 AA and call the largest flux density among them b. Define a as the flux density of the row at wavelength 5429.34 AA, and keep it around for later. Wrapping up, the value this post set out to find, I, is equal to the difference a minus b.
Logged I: -0.1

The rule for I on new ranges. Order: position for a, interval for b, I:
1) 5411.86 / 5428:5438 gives 0.0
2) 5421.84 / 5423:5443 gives -0.8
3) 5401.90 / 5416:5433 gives -0.5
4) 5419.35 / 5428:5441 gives -0.2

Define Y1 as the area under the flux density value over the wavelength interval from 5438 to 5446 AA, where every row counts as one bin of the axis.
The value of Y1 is 35.9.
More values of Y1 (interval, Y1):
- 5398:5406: 33.9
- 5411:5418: 31.2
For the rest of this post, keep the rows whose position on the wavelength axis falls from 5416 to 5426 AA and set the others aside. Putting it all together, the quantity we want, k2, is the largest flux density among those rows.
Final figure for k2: 4.76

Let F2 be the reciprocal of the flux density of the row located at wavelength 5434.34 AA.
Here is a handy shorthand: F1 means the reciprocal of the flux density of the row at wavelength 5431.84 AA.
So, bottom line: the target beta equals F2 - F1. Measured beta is 0.006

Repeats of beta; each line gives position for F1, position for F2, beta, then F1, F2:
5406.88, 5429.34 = -0.018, 0.241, 0.223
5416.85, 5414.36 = 0.014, 0.218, 0.232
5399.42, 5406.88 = 0.005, 0.236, 0.241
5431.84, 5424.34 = -0.022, 0.233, 0.210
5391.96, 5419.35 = -0.001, 0.234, 0.233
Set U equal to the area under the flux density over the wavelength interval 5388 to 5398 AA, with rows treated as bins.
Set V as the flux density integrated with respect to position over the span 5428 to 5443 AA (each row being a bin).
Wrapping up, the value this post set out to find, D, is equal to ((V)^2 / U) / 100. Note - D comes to 1.0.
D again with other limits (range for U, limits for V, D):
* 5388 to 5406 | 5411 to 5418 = 0.1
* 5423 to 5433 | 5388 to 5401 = 0.7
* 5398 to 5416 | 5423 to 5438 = 0.6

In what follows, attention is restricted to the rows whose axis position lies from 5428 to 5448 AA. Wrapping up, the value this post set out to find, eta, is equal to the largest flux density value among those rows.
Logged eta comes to 4.57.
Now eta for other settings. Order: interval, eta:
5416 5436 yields 4.76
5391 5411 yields 4.37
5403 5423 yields 4.58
